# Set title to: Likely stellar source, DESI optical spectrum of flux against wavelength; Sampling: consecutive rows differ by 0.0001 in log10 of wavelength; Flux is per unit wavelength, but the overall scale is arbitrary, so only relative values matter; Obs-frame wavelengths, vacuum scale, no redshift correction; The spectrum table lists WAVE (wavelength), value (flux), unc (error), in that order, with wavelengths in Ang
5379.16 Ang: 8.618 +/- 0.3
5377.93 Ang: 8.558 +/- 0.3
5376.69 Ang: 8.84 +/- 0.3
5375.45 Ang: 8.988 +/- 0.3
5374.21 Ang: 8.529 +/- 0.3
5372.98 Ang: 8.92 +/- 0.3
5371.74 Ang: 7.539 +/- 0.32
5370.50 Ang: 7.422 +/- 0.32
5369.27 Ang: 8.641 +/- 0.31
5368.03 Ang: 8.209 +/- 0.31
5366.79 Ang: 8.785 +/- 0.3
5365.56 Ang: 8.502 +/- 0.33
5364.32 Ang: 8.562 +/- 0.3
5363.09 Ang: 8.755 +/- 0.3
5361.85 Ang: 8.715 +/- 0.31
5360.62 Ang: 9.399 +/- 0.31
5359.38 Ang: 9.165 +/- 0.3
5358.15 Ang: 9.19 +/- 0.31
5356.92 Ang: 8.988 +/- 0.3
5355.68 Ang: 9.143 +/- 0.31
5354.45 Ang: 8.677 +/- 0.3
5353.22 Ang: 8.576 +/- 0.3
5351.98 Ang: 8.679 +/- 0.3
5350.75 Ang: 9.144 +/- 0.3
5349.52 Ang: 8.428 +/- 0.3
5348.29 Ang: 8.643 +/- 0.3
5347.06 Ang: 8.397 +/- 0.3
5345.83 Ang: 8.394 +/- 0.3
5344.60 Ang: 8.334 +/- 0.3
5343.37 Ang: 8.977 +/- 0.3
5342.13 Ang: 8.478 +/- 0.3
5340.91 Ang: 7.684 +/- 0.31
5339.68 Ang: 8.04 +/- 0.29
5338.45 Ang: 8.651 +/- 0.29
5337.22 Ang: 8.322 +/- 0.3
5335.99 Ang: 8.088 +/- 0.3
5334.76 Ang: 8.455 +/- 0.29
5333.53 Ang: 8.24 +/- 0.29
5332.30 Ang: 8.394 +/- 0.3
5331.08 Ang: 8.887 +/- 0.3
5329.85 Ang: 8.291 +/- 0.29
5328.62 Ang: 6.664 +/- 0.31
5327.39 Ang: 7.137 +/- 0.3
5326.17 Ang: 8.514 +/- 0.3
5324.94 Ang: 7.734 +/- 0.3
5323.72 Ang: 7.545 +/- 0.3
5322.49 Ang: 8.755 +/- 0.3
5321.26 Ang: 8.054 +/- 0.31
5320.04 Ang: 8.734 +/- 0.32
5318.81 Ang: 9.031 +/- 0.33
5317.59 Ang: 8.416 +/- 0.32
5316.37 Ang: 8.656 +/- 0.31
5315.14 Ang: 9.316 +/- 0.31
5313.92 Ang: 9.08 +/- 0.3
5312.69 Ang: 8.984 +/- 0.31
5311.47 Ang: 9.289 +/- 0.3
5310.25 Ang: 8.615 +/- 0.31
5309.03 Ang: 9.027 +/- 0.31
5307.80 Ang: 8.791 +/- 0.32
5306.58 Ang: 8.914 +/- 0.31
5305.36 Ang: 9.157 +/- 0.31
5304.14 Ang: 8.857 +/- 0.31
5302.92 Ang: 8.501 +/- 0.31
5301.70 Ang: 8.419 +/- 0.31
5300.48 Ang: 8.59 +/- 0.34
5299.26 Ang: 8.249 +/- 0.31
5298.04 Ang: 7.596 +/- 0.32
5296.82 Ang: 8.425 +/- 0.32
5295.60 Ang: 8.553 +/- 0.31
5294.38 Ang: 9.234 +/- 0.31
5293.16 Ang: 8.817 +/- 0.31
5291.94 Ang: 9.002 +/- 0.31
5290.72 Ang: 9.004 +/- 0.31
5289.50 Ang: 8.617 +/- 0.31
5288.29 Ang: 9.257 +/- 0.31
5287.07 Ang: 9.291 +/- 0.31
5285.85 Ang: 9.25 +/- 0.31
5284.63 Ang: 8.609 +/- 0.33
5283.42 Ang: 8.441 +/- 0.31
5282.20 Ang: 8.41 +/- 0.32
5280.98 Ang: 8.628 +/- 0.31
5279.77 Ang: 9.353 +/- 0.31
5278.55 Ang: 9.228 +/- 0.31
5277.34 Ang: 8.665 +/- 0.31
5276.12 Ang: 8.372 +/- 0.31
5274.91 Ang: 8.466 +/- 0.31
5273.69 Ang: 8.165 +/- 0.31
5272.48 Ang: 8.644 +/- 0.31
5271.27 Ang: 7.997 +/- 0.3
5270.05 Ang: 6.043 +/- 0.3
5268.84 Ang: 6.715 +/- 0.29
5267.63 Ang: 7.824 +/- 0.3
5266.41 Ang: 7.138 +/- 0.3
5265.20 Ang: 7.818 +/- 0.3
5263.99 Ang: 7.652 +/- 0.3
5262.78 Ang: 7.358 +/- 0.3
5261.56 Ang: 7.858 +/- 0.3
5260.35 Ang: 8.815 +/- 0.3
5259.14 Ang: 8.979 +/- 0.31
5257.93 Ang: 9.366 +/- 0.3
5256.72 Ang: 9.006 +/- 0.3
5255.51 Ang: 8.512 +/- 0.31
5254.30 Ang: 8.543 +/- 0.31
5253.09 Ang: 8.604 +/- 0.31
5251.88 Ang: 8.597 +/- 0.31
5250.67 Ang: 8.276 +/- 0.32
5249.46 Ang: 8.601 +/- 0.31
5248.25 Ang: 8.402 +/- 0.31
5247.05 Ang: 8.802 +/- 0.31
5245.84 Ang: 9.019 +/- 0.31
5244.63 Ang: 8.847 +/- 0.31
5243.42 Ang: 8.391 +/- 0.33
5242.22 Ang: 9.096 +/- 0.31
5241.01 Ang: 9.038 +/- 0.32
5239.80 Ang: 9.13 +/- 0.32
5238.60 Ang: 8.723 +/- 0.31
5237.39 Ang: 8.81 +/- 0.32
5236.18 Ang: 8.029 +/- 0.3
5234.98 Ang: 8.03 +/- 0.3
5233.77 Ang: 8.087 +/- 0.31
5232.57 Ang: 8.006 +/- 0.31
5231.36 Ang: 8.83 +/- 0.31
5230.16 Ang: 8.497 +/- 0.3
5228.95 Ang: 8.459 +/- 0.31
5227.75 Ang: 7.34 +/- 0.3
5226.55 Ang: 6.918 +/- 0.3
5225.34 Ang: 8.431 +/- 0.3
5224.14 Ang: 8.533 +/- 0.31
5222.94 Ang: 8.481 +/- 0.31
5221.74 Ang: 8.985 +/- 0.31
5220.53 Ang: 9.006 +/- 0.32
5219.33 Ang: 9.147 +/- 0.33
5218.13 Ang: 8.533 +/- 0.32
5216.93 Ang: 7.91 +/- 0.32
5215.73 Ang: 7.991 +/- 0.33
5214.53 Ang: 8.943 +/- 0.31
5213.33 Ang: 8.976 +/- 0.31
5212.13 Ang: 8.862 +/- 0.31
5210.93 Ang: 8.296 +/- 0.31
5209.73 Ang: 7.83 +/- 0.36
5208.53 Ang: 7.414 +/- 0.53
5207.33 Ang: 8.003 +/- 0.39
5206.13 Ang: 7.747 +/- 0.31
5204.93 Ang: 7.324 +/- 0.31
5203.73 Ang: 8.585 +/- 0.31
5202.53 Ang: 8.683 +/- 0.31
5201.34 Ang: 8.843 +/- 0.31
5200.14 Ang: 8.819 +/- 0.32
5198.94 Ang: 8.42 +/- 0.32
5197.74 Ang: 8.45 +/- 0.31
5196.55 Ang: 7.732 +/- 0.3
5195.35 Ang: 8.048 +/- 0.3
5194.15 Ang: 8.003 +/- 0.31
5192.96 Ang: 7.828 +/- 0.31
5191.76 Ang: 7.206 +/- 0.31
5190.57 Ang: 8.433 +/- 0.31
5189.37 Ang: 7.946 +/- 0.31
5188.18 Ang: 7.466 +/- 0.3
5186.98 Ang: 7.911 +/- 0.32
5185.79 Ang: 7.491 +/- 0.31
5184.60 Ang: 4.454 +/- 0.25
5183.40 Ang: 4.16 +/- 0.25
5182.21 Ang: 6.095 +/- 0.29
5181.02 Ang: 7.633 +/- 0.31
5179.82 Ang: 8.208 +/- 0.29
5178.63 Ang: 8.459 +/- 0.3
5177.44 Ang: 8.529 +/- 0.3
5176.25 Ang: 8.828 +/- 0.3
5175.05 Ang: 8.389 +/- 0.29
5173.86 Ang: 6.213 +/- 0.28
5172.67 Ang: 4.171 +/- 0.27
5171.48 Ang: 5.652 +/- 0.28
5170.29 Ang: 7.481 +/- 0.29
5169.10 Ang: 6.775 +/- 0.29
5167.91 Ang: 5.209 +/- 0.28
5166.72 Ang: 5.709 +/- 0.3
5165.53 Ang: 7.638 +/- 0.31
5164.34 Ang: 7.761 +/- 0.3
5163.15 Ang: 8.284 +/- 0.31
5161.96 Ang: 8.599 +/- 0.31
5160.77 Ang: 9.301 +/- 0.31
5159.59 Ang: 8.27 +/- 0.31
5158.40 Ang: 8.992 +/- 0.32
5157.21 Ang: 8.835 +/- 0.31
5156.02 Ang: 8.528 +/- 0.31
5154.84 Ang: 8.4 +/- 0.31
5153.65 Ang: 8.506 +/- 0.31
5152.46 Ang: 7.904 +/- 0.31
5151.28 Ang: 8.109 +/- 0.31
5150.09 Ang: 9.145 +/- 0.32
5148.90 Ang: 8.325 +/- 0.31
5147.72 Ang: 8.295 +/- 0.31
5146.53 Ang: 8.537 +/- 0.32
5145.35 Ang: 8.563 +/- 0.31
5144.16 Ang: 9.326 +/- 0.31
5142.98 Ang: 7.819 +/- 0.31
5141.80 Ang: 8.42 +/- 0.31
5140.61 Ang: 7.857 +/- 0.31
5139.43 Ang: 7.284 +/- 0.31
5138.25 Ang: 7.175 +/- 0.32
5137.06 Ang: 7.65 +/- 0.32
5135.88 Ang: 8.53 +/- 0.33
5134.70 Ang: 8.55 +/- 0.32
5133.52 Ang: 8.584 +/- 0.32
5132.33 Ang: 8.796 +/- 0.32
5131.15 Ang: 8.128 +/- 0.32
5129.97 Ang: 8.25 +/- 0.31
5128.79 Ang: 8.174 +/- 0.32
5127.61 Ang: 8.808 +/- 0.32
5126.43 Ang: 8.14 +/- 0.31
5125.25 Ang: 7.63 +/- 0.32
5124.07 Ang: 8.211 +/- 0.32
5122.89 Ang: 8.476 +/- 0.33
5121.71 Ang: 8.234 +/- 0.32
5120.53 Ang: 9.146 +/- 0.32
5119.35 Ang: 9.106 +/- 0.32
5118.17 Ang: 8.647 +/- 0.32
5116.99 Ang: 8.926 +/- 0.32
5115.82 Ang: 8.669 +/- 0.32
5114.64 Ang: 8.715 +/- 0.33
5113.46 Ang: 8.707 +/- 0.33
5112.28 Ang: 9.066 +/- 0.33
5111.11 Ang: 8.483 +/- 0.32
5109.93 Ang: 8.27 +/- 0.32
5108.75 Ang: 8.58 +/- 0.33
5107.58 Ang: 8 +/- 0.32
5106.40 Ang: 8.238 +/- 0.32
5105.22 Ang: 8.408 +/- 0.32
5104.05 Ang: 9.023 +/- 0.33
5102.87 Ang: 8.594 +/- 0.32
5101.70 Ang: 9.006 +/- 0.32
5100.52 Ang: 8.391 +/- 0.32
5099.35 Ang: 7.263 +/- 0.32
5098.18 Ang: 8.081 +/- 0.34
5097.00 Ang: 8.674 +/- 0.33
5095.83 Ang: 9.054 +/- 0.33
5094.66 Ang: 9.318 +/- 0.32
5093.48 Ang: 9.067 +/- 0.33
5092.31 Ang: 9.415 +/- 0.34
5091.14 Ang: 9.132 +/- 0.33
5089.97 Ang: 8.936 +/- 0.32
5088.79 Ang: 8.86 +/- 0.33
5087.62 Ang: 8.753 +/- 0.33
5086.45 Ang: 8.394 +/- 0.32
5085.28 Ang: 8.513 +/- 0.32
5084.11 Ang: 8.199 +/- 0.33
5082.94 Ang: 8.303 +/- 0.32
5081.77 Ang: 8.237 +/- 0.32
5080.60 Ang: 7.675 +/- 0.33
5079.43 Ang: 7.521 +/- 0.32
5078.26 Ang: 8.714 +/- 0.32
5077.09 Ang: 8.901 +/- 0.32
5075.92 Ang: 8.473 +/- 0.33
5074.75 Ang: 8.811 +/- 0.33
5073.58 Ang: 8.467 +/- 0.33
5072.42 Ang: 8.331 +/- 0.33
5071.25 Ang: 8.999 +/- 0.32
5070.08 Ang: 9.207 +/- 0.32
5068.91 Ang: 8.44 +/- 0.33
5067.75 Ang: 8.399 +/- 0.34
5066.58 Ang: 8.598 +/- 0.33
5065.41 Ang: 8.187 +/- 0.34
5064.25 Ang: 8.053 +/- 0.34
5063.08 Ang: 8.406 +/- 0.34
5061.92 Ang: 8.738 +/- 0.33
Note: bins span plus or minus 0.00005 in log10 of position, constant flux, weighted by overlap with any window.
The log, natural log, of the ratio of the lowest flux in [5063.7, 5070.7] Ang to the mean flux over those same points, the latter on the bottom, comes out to -0.052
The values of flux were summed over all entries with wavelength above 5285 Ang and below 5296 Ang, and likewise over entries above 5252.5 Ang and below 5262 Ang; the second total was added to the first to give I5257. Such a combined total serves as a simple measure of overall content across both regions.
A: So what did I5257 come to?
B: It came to 151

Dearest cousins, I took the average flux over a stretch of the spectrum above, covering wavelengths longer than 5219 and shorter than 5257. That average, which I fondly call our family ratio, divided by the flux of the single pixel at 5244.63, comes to 0.96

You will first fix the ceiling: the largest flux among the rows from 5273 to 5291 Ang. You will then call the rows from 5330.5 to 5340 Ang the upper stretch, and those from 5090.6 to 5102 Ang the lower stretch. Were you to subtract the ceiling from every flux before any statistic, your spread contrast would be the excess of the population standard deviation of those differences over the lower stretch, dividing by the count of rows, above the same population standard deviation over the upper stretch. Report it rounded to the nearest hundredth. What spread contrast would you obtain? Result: 0.36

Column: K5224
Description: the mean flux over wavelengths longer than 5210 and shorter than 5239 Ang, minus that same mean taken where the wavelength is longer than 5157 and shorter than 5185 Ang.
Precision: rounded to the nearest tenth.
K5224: 1.2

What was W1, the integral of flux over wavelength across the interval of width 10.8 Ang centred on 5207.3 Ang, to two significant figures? 87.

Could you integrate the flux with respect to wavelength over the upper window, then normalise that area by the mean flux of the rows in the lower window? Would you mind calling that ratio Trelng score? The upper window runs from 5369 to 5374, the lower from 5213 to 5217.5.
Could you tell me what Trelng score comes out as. 4.8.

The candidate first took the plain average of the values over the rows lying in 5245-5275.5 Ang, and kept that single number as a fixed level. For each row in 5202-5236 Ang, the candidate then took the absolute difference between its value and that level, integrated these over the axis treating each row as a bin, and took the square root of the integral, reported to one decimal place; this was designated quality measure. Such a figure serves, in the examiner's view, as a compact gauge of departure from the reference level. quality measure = 4.1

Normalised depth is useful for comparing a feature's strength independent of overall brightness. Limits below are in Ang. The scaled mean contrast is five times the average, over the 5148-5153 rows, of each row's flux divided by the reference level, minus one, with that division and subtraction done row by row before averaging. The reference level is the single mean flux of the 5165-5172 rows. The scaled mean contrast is 1.53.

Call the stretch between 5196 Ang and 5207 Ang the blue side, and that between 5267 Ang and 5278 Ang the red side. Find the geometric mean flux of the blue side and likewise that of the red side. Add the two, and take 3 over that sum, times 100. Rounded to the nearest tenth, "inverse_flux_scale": 18.6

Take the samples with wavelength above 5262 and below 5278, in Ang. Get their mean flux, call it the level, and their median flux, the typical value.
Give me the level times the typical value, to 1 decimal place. 60.7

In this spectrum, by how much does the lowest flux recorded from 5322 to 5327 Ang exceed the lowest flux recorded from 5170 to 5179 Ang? 3.4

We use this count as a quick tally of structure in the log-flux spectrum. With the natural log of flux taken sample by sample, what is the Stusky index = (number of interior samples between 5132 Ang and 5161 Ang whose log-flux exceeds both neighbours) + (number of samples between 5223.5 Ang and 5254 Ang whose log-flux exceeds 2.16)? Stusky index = 14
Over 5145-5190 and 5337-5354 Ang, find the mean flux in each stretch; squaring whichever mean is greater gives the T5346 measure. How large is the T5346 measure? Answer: 72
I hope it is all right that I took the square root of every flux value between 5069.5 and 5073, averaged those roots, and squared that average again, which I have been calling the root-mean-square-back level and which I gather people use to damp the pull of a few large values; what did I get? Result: 8.84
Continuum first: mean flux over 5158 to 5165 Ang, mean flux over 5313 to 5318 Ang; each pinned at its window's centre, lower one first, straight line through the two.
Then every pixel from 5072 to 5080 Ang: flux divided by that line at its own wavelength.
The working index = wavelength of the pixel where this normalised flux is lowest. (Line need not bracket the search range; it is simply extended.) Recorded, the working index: 5079.43 Ang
